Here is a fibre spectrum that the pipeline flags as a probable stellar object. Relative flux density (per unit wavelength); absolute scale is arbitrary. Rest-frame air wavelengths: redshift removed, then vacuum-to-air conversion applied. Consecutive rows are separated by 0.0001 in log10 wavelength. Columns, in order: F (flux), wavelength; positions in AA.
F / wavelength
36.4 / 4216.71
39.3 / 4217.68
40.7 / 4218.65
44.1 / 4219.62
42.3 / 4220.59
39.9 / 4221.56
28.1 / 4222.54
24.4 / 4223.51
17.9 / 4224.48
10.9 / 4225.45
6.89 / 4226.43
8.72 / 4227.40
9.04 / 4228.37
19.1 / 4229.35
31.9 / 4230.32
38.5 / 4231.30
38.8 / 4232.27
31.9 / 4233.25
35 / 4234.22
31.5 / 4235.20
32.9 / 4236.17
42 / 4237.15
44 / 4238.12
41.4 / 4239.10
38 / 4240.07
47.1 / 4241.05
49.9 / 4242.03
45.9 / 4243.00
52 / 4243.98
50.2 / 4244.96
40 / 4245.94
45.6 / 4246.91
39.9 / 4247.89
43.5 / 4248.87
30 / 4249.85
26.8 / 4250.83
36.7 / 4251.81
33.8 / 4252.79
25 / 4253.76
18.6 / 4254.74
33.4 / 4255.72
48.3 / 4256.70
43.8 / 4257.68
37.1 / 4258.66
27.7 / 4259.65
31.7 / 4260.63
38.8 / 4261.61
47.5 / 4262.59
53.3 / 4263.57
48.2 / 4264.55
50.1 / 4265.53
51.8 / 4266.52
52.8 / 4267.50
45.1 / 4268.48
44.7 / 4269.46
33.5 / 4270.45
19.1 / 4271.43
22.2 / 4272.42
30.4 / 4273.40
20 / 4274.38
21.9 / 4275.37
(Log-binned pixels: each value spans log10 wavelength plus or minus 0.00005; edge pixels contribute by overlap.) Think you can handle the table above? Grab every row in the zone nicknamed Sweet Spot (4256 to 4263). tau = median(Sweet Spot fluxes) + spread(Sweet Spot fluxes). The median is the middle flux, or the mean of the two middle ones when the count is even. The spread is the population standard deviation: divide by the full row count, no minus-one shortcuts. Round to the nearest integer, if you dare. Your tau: 46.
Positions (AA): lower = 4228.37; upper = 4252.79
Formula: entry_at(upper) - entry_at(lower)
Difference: 25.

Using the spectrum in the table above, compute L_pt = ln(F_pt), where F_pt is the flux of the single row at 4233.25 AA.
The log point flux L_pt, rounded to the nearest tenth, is 3.5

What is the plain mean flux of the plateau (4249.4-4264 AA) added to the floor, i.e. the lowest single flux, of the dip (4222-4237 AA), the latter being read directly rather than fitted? 42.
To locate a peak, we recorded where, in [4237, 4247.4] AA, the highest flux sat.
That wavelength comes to 4243.98 AA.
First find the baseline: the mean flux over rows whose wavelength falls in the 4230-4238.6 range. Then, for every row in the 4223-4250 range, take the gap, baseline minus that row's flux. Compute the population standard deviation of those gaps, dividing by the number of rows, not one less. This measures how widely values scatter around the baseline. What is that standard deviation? 13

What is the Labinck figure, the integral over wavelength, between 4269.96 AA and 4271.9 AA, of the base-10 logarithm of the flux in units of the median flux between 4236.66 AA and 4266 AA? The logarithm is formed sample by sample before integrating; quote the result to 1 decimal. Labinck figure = -0.4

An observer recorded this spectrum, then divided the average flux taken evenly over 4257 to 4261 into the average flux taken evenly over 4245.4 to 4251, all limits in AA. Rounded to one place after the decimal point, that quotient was 1.1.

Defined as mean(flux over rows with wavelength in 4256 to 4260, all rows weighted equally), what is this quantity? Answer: 39.2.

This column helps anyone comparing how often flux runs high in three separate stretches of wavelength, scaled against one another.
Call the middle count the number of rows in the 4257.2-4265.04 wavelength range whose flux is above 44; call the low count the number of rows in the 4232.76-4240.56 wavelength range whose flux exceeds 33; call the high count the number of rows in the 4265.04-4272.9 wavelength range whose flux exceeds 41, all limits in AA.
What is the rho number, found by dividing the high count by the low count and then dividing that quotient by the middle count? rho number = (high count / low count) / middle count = 0.33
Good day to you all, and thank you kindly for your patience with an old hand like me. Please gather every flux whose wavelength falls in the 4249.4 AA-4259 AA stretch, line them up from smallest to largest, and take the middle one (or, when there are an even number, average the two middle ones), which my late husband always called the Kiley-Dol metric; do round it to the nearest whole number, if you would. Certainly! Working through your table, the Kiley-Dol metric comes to 34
